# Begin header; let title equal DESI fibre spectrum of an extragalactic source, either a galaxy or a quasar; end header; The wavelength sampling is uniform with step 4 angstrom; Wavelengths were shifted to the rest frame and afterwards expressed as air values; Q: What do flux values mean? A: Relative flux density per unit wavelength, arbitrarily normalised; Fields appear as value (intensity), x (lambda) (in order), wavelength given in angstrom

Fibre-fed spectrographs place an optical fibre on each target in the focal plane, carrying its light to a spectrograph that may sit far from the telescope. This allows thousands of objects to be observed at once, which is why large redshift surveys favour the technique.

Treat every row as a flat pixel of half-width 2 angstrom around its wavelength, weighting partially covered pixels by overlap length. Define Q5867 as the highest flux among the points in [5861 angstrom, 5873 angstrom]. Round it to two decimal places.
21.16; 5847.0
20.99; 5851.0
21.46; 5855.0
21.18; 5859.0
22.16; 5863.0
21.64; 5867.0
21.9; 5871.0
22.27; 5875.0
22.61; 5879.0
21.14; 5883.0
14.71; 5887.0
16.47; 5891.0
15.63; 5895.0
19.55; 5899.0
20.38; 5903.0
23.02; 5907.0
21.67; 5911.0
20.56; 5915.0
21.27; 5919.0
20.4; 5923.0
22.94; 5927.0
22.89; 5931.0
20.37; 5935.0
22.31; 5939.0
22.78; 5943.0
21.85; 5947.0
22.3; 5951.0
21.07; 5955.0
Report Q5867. 22.16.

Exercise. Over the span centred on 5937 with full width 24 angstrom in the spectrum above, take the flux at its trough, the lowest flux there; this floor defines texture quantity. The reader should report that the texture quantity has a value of 20.37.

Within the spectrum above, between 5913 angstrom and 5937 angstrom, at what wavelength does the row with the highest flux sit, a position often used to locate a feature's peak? 5927.0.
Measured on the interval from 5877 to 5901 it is 5879.0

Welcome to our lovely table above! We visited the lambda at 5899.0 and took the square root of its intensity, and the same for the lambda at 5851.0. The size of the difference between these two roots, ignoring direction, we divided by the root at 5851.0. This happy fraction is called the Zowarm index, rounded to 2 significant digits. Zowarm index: 0.035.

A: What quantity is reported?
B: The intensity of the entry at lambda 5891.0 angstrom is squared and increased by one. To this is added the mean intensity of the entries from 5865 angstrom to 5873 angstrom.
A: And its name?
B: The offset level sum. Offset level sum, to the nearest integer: 294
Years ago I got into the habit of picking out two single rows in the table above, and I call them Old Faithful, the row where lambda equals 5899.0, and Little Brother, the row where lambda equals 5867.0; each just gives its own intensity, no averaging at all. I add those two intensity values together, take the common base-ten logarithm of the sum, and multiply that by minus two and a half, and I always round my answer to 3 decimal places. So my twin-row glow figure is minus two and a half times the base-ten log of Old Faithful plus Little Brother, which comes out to -4.037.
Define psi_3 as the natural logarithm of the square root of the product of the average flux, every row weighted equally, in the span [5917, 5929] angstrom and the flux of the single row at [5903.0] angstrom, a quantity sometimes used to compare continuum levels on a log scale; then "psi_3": 3.04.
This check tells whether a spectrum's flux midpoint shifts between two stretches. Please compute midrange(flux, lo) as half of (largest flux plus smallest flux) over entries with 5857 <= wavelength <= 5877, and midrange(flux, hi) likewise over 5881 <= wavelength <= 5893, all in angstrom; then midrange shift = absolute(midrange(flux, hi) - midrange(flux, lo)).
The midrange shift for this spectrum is 3.8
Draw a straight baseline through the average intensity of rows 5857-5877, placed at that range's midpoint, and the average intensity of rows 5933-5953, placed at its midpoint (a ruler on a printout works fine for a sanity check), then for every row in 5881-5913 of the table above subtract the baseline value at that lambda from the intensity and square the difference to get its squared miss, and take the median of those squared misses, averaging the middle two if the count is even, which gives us 3.8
